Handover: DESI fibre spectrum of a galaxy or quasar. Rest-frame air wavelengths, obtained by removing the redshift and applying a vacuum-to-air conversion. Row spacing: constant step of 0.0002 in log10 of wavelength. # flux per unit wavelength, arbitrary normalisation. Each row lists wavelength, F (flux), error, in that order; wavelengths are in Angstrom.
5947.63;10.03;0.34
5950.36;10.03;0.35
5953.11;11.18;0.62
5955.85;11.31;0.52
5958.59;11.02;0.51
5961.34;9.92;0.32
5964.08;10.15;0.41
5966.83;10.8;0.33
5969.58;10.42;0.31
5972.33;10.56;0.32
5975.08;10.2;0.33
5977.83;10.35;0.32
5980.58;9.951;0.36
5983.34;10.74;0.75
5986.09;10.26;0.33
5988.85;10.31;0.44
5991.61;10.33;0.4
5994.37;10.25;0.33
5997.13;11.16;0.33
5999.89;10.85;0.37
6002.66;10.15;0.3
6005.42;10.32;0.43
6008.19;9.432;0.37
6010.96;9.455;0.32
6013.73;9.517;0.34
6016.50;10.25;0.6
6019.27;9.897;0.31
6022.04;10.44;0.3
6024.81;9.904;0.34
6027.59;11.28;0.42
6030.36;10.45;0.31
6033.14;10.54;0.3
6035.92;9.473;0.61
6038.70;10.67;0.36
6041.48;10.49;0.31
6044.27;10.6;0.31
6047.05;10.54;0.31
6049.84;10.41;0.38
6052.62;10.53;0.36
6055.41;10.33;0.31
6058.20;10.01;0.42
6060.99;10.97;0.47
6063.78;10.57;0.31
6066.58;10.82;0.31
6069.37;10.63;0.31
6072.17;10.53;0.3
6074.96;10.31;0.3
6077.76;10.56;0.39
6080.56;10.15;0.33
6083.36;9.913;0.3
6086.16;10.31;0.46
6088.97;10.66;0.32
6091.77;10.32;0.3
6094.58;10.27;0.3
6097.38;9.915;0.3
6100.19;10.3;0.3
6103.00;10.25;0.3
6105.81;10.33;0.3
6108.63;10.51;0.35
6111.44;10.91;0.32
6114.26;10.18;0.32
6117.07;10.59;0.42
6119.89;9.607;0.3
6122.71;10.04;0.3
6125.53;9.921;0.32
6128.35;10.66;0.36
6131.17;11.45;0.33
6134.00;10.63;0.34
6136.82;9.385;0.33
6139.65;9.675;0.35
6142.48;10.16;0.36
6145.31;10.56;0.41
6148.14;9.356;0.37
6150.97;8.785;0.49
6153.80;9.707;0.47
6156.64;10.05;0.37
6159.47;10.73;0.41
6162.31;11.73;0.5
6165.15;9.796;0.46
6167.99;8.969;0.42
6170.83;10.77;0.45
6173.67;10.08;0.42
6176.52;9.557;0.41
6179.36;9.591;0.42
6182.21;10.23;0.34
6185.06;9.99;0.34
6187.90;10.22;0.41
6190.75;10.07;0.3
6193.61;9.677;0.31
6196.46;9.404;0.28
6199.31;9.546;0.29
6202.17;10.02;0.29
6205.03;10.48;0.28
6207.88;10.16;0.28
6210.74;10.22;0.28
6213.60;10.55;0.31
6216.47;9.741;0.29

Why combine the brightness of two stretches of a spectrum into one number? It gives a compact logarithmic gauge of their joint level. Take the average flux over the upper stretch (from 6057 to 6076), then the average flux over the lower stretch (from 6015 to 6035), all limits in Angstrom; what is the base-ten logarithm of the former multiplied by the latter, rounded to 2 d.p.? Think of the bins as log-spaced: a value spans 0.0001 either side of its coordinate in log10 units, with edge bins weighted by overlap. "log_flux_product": 2.04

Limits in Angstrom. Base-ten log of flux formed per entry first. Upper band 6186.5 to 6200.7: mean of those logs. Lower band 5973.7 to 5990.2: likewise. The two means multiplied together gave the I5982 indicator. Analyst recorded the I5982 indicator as 1.003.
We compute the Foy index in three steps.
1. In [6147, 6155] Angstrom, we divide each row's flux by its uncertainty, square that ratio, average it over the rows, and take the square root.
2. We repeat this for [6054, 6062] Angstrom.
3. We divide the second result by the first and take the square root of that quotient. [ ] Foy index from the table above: 1.13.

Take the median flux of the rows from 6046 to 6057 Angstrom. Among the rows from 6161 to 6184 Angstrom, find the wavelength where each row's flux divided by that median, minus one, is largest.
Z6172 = 6162.31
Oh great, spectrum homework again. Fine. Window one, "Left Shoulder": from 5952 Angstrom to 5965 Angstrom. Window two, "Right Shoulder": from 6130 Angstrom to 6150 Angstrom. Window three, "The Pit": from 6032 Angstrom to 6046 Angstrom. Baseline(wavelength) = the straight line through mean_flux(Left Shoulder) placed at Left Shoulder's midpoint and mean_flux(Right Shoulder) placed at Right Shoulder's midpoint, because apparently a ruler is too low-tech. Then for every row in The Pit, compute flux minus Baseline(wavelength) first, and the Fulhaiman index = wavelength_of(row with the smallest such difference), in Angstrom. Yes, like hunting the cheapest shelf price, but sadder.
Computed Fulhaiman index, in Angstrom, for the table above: 6035.92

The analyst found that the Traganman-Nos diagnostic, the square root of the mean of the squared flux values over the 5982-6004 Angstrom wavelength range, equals 10.5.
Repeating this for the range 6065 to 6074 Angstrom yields 10.7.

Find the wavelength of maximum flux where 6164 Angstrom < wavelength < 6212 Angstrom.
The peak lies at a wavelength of 6170.83 Angstrom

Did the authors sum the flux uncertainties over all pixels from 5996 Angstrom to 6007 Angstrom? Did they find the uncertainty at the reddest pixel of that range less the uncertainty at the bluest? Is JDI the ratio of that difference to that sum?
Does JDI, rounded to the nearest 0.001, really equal 0.070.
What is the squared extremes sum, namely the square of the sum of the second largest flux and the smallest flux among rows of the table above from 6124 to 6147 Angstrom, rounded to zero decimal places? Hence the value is 402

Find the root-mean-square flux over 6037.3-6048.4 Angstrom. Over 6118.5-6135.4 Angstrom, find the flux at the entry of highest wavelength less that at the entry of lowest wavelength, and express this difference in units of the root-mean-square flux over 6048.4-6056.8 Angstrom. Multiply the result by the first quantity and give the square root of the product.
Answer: 1.0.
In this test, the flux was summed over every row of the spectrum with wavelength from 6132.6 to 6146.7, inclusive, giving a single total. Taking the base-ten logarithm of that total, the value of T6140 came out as 1.70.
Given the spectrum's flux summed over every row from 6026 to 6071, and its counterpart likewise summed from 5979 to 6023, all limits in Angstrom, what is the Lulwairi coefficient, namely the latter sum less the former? -5.0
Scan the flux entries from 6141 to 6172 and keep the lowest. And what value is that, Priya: 8.785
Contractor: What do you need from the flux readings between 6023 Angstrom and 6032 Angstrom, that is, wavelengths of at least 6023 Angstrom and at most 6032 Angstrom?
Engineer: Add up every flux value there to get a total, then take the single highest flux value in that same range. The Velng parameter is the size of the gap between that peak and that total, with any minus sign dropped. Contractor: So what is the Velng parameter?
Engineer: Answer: 20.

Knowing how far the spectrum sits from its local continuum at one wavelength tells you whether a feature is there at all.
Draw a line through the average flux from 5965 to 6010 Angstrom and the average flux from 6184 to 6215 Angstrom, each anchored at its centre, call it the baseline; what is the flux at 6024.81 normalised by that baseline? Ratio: 0.96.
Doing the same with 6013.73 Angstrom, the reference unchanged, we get 0.92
